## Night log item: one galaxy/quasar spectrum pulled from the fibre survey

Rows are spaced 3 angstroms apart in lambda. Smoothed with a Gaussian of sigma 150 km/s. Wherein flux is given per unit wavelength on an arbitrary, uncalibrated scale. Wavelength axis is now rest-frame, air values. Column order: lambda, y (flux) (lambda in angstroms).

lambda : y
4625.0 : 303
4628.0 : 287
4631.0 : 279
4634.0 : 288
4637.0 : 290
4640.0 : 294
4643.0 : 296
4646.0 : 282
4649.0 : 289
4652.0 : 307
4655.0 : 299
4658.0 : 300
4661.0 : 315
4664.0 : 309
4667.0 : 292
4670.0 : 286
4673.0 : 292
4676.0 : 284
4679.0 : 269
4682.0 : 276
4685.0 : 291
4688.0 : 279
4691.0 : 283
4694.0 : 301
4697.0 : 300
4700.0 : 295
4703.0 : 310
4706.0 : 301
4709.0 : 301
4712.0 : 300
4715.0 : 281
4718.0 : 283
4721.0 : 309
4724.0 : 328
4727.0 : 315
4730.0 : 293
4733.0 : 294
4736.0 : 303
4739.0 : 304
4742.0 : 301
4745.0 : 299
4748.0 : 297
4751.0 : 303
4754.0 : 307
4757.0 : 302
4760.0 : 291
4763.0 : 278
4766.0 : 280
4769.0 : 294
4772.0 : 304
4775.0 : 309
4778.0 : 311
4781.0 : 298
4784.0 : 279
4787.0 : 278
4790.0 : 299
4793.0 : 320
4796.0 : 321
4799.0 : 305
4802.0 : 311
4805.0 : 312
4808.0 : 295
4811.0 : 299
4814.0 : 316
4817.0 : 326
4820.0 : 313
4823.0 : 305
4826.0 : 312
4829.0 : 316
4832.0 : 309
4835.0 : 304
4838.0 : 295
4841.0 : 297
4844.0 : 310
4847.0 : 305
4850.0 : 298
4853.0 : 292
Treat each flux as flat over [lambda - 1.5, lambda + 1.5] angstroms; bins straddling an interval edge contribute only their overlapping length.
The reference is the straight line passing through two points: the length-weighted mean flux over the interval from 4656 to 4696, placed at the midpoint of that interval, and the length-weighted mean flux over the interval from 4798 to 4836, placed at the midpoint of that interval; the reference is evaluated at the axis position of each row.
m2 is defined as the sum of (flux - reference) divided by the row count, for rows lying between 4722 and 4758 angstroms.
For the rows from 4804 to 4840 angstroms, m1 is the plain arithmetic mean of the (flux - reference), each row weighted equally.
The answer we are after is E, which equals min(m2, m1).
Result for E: -2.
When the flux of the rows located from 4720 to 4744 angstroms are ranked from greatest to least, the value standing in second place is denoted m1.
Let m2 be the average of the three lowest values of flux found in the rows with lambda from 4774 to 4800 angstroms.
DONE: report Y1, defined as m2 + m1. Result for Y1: 600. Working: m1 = 315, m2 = 285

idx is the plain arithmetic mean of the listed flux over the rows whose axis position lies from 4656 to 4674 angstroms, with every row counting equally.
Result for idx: 299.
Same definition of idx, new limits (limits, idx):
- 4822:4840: 307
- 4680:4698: 288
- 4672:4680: 282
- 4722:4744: 305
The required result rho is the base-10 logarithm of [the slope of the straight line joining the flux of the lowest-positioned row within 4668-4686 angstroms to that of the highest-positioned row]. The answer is -0.5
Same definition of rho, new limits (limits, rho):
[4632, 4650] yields -1.2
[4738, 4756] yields -0.7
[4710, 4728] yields 0.0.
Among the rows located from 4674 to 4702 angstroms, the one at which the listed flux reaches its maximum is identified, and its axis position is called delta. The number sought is 4694.0 angstroms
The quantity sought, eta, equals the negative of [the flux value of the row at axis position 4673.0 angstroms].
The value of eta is -292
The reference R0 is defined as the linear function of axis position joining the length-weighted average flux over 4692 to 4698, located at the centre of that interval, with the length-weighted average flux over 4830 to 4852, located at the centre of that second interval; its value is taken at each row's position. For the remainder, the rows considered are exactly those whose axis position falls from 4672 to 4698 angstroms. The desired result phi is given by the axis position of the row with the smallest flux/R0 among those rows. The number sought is 4679.0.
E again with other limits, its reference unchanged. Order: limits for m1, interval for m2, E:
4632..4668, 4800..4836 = 0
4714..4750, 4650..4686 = 2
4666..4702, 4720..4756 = -4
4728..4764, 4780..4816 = -4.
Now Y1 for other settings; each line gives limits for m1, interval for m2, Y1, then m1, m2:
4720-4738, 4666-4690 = 590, 315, 275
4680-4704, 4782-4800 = 586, 301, 285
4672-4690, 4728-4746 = 586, 291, 295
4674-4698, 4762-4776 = 584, 300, 284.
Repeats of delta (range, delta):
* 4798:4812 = 4805.0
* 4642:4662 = 4661.0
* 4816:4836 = 4817.0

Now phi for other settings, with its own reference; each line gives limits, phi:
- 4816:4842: 4838.0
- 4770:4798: 4787.0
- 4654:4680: 4679.0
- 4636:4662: 4646.0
